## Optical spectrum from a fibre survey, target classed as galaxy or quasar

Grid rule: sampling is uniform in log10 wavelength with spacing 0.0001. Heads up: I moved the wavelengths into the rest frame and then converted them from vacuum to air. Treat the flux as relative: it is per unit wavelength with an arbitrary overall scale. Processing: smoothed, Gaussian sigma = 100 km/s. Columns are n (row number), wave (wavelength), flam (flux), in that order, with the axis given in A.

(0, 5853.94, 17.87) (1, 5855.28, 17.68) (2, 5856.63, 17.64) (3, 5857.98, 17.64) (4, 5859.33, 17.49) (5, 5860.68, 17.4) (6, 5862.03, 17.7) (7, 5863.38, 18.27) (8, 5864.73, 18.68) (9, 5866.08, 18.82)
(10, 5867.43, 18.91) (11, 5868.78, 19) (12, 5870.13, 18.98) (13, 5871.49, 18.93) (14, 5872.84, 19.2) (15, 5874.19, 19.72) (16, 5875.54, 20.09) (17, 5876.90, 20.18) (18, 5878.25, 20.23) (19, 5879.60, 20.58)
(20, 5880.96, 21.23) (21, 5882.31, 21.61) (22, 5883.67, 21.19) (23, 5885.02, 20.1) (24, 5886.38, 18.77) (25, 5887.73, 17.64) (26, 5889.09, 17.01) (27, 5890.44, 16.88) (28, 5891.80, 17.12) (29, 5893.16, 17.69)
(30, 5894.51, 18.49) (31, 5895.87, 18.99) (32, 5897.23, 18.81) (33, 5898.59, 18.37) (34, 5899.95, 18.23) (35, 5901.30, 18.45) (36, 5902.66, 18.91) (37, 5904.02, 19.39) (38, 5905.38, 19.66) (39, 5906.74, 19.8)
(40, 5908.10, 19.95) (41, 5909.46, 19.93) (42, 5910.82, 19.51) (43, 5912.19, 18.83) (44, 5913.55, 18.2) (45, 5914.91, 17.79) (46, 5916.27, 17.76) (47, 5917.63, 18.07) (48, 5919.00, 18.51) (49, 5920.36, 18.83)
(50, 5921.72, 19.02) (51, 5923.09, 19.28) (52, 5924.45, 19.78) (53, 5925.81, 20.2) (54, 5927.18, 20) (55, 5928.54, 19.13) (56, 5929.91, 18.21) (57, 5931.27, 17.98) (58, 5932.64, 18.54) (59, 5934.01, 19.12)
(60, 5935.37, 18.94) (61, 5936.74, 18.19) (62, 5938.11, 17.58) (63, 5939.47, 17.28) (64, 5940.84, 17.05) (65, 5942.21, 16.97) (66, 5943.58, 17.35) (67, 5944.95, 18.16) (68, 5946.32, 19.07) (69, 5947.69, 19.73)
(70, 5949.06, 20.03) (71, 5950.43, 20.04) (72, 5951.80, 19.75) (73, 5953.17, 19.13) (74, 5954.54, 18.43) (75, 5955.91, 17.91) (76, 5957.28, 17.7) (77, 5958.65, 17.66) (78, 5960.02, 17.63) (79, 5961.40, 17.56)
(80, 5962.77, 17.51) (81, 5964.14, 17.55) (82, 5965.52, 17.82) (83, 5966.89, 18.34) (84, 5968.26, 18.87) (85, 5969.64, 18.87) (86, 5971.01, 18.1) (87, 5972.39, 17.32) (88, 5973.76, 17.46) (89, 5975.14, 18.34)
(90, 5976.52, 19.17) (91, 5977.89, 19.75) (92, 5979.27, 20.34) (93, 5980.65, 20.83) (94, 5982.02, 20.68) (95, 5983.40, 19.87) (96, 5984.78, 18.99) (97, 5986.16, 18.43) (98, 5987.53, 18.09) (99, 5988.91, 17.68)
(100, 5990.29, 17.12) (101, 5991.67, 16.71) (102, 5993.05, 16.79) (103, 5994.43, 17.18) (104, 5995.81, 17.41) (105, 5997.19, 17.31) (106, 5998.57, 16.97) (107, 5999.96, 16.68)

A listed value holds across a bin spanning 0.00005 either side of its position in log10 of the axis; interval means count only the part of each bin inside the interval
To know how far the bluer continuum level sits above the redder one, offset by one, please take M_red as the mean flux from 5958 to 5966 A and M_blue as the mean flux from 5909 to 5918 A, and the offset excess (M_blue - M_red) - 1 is 0.0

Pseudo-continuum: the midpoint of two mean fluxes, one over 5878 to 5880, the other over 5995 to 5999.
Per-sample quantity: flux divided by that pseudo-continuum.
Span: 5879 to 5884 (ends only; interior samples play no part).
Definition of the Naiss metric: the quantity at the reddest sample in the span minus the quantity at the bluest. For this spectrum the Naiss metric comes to 0.03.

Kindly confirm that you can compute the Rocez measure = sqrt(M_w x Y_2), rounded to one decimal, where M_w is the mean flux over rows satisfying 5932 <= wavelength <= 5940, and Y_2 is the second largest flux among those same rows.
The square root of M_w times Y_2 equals 18.6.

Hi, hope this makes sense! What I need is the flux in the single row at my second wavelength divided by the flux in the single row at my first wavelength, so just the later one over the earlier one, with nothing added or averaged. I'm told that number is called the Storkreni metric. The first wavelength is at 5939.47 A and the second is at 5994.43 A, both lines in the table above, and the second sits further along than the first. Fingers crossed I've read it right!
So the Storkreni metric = 0.99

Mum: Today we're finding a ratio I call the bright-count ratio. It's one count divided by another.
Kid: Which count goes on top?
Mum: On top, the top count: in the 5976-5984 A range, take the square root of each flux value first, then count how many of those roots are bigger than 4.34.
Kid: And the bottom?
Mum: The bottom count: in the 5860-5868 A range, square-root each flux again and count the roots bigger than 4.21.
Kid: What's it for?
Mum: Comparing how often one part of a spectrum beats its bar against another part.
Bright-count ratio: 1.5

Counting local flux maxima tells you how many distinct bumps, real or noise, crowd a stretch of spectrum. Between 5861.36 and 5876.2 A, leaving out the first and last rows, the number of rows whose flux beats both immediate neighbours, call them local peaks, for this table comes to 1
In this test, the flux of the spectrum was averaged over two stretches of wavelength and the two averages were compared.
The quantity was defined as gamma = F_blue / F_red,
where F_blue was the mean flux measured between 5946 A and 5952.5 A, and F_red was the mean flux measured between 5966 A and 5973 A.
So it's 1.08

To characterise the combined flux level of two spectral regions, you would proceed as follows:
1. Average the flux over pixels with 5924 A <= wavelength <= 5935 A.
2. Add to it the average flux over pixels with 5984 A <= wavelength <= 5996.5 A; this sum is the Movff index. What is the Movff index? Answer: 36.7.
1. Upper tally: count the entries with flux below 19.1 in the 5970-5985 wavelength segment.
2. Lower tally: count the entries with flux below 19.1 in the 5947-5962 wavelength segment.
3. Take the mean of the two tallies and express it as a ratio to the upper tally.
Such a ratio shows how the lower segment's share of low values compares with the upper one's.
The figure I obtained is 1.10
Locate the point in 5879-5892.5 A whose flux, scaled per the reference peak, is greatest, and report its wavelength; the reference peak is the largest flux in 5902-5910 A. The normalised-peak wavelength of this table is 5882.31 A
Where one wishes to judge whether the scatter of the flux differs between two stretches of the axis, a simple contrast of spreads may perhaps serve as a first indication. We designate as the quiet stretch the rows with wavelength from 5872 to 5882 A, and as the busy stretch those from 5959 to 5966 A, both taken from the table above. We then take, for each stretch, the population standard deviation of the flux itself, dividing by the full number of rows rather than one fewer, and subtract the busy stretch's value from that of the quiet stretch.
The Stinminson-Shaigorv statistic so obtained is 0.48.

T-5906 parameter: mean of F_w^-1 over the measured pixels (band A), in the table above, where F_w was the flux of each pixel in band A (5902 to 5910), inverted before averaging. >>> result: 0.0510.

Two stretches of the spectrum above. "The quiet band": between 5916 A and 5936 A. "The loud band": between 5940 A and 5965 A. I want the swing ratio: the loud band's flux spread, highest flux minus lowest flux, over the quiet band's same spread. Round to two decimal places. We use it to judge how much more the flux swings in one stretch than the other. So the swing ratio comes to 1.26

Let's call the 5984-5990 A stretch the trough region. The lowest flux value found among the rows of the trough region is 17.68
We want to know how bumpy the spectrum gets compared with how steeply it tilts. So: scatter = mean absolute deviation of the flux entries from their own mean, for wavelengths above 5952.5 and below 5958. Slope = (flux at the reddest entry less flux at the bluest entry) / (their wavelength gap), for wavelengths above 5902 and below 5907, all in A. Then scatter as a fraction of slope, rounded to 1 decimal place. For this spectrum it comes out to 2.2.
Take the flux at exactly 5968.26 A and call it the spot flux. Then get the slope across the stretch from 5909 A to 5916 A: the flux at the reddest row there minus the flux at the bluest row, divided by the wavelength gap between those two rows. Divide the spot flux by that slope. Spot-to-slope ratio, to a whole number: -48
